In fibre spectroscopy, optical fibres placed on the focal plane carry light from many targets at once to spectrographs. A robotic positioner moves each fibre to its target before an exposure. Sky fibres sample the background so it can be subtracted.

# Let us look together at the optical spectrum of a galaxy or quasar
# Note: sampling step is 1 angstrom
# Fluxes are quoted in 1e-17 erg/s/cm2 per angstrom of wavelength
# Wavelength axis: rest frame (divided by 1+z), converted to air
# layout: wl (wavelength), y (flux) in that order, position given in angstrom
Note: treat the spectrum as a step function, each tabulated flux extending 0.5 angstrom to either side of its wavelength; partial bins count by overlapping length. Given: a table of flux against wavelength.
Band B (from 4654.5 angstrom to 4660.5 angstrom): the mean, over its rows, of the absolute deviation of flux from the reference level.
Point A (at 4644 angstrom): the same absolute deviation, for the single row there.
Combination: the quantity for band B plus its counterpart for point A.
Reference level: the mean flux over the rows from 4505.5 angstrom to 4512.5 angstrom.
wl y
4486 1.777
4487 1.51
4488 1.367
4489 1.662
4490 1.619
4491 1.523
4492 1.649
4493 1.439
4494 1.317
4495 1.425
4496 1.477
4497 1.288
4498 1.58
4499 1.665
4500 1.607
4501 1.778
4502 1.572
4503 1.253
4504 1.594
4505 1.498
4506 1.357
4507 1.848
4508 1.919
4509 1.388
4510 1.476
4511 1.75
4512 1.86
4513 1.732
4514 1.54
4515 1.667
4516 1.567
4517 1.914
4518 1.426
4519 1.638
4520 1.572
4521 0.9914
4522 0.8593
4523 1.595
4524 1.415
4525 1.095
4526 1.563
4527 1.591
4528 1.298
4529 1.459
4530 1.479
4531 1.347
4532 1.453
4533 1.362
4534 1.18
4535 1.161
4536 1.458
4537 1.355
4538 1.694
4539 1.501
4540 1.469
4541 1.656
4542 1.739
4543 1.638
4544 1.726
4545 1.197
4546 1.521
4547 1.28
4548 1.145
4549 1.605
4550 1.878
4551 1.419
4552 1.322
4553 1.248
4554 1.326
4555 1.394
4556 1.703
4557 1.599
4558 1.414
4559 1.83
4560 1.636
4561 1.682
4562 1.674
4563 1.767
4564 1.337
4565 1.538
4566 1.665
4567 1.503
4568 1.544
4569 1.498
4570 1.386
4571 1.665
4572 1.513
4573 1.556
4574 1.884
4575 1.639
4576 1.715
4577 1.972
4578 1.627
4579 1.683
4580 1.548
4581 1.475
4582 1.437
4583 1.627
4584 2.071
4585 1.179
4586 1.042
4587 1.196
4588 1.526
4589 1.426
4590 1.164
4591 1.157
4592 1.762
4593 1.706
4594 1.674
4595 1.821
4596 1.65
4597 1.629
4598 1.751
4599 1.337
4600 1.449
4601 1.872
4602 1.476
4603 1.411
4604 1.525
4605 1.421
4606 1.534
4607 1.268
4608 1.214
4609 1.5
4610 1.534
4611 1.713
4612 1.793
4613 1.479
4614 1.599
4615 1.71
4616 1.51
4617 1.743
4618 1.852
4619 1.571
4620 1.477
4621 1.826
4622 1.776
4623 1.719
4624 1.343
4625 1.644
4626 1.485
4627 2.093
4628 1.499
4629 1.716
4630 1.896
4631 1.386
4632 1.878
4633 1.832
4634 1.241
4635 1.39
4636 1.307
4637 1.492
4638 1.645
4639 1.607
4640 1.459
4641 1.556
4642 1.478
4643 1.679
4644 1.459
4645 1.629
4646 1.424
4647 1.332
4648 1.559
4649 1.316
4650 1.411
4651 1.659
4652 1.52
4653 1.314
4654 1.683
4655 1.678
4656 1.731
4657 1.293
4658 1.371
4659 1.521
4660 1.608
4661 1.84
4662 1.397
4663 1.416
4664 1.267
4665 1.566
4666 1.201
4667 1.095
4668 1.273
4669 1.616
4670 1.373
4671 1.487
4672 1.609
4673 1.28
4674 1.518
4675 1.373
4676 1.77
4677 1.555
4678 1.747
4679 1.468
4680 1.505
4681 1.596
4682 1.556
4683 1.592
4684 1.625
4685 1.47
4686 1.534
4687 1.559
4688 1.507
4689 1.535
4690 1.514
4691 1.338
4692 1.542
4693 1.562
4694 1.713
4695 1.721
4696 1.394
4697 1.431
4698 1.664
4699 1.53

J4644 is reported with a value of 0.35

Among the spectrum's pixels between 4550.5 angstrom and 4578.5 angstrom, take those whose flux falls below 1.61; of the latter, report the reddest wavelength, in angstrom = 4573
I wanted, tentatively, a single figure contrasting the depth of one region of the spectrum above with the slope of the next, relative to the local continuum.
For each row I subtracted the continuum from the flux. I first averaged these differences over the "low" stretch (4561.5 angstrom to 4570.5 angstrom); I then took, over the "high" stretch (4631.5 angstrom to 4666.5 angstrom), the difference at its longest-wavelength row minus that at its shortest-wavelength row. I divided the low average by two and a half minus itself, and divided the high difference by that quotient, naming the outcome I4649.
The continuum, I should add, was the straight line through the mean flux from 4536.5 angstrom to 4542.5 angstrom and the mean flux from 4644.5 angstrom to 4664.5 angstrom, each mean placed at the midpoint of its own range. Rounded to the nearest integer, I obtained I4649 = 236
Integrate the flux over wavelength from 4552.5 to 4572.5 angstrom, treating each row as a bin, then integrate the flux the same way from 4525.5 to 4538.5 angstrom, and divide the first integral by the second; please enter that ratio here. 1.68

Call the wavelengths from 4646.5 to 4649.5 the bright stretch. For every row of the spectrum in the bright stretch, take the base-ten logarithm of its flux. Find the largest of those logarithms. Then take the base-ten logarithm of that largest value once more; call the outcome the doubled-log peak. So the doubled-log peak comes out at -0.715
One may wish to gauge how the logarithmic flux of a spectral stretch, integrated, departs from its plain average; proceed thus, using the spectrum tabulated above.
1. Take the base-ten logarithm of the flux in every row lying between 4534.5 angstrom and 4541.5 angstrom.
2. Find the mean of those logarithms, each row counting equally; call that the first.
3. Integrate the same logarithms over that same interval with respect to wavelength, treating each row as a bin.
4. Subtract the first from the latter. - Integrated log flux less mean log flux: 0.99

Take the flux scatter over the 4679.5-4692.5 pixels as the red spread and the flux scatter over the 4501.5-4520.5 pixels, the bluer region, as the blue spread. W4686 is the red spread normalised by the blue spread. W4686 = 0.37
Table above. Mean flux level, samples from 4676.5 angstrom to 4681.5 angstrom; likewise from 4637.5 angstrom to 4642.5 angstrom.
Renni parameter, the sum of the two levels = 3.12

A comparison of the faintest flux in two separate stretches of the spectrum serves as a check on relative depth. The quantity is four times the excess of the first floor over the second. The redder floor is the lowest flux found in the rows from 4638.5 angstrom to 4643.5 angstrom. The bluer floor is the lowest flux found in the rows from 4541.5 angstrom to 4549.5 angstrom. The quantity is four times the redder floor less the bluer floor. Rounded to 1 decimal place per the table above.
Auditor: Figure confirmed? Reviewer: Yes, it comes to 1.3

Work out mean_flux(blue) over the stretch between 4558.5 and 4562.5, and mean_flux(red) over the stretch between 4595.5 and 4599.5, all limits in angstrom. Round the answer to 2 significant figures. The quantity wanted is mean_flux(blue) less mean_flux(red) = 0.11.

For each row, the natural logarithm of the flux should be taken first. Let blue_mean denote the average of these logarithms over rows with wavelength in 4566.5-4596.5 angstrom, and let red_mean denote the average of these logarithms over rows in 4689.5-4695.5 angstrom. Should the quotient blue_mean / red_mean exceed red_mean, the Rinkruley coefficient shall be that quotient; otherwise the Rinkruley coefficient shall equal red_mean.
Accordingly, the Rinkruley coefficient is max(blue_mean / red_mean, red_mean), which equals 0.97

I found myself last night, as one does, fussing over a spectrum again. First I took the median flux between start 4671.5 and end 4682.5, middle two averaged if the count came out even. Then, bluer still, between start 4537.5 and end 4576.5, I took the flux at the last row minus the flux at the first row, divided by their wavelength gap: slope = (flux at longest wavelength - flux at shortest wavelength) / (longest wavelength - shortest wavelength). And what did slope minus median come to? -1.55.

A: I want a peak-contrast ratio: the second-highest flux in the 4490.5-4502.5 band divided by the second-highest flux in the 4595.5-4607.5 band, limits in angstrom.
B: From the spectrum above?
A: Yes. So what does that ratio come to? 0.951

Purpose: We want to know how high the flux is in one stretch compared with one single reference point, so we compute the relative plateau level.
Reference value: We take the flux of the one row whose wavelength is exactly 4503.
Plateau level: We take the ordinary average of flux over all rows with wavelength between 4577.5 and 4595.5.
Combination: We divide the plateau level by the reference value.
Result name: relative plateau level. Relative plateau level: 1.20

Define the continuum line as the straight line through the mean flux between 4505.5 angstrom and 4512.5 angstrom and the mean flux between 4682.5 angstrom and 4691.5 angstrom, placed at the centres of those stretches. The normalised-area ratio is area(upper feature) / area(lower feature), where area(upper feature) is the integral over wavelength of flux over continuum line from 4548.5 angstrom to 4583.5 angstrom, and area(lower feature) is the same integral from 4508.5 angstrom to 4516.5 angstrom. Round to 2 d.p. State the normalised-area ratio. 4.37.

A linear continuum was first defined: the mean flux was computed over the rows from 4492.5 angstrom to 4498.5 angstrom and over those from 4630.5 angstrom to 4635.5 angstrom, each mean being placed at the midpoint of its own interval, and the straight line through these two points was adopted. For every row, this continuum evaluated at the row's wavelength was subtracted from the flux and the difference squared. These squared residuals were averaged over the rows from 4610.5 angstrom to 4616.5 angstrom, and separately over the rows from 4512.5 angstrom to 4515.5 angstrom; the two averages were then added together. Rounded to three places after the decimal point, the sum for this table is 0.074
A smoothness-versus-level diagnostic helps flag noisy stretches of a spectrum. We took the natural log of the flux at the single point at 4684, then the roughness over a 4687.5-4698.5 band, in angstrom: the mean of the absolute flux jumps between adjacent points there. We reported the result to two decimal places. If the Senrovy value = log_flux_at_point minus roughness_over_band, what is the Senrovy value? 0.37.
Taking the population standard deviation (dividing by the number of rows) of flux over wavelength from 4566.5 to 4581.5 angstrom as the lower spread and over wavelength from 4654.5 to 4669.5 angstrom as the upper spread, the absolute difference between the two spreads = 0.056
